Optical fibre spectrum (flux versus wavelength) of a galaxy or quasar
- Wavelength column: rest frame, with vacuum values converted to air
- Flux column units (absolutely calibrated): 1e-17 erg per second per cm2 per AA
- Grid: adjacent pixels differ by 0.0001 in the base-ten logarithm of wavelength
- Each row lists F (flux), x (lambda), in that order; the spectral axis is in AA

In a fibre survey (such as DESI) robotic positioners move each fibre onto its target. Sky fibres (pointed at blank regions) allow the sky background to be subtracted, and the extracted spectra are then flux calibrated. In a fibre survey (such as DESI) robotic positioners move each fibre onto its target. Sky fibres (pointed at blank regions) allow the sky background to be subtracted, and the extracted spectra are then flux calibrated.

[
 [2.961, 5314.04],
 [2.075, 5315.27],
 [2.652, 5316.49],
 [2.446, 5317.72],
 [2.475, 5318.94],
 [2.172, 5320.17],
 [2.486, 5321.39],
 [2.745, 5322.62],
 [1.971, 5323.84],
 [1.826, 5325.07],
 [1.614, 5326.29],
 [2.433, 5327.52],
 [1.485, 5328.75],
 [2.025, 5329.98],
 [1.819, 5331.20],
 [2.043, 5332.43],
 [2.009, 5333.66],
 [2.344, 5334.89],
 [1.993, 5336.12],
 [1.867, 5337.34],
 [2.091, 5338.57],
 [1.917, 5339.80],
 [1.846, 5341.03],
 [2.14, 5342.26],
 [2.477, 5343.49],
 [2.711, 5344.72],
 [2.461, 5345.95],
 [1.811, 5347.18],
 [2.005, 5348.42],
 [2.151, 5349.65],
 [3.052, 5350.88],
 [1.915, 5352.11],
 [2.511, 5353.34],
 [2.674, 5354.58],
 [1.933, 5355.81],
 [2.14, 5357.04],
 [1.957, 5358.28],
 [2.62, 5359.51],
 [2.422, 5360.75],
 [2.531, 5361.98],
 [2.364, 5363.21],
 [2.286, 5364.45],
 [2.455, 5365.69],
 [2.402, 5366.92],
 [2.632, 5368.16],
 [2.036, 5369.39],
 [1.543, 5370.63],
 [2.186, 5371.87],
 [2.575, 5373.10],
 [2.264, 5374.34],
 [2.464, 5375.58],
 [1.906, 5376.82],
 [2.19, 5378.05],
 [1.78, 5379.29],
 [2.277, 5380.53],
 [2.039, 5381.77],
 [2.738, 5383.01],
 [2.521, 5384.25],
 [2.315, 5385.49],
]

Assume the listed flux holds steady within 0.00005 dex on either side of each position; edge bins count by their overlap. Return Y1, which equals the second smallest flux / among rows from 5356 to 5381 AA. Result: 1.78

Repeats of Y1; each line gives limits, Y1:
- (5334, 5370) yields 1.846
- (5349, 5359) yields 1.933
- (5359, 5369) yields 2.364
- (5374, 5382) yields 1.906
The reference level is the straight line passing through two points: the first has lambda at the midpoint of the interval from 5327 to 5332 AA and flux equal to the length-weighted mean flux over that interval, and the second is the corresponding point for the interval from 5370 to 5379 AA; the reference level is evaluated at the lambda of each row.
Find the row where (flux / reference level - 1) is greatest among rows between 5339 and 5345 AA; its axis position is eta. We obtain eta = 5344.72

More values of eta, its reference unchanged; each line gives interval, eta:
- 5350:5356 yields 5350.88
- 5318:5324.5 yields 5322.62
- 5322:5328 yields 5322.62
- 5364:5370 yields 5368.16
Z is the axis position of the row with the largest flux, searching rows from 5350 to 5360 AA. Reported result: 5350.88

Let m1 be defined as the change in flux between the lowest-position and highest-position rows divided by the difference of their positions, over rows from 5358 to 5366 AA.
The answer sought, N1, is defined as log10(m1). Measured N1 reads -1.2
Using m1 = 0.067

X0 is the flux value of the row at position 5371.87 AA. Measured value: 2.186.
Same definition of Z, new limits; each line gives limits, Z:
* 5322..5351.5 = 5350.88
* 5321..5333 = 5322.62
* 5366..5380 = 5368.16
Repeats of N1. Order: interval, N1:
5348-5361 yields -1.5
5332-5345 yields -1.3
